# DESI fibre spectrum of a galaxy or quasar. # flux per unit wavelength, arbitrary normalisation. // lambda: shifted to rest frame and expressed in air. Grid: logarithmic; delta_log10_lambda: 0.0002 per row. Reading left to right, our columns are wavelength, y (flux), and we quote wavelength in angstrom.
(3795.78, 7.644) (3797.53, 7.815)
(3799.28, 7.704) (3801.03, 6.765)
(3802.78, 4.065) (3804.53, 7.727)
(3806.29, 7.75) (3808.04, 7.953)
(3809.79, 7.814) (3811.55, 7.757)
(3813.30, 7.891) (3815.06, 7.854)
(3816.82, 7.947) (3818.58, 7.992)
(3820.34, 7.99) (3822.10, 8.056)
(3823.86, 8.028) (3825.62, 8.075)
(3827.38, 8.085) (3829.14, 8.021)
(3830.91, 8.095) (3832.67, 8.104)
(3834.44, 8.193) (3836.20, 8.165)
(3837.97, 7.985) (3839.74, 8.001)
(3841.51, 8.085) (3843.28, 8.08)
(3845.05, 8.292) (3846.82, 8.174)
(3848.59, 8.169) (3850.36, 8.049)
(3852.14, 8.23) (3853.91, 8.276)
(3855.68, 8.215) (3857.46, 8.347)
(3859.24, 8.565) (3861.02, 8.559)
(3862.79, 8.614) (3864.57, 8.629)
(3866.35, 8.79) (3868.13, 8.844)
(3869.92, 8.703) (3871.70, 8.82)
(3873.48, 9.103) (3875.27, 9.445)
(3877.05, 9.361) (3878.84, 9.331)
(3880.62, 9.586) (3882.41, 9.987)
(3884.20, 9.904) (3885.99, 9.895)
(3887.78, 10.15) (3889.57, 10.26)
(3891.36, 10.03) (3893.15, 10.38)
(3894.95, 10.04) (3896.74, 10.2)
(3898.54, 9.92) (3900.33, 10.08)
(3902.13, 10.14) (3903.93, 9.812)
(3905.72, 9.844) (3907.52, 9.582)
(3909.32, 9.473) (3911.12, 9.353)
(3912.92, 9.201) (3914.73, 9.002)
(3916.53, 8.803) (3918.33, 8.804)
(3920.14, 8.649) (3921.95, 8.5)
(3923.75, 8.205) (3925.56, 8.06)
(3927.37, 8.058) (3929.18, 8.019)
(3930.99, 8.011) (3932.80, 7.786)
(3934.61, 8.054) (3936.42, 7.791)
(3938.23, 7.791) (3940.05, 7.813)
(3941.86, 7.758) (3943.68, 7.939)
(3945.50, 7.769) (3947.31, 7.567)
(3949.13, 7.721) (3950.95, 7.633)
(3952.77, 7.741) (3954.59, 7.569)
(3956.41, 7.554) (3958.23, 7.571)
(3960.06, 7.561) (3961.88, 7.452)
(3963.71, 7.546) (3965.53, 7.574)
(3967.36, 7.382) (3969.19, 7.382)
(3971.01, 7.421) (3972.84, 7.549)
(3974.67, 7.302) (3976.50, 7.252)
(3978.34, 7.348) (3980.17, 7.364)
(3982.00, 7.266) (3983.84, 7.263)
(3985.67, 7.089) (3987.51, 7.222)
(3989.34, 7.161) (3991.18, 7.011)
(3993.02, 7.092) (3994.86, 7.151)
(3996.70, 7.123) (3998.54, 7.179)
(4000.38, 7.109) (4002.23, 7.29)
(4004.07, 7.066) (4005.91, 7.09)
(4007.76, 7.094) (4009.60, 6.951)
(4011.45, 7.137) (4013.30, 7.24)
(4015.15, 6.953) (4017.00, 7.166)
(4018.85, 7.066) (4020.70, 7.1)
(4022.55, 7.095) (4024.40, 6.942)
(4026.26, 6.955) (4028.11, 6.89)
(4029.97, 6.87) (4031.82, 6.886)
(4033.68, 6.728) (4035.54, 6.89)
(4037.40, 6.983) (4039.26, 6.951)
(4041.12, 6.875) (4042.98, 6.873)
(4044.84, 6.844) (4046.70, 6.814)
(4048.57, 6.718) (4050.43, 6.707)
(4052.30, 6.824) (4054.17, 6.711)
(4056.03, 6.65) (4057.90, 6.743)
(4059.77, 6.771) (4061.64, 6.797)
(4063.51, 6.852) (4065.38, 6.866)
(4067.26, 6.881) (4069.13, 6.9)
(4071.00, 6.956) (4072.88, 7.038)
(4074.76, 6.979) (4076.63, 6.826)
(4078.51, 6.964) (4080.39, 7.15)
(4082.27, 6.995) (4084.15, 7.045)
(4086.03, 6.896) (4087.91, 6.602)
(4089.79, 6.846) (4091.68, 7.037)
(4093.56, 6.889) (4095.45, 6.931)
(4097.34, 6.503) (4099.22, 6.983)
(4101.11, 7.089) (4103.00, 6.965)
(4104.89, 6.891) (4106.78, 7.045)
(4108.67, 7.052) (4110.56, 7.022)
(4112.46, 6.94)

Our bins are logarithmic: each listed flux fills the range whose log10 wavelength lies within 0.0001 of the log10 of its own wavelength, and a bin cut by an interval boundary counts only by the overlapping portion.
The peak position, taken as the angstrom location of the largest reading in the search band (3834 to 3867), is 3866.35 angstrom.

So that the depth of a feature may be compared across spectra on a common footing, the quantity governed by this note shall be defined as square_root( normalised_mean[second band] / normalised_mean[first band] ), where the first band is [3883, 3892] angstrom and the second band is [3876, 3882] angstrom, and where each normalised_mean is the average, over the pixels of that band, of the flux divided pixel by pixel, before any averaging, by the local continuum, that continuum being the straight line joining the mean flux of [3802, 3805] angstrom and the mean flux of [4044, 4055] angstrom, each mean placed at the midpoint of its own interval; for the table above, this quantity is 0.97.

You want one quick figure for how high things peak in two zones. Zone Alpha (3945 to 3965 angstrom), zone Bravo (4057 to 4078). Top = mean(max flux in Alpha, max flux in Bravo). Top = 7.4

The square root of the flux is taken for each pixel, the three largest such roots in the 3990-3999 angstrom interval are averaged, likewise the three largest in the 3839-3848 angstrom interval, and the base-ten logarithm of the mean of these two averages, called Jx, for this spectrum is 0.442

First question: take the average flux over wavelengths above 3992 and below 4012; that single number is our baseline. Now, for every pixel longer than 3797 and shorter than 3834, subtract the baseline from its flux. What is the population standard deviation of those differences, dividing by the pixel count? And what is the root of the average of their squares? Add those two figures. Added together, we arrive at 1.89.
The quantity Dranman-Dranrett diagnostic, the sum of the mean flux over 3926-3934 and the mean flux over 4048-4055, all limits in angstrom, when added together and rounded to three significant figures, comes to 14.7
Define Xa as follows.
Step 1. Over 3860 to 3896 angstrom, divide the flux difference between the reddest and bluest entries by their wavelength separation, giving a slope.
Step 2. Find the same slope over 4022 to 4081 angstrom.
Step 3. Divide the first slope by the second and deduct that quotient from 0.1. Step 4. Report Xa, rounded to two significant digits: -46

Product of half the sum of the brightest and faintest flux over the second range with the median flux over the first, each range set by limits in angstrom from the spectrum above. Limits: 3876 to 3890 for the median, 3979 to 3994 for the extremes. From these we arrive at 71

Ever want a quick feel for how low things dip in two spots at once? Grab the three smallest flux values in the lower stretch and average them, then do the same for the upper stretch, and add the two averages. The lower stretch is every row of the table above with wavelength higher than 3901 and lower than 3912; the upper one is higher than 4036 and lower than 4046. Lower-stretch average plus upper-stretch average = 16.3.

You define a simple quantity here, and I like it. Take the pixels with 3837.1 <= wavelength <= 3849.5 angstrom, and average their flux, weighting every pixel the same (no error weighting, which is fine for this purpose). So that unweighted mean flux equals 8.1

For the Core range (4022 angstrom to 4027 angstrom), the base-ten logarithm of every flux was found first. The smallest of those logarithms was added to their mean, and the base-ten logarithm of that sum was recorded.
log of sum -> 0.227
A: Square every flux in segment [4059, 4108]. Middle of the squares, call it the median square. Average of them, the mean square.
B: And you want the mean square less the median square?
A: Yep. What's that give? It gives 0.0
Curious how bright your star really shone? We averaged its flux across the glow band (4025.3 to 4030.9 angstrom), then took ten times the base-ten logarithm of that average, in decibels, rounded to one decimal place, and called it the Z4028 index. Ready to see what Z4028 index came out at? 8.4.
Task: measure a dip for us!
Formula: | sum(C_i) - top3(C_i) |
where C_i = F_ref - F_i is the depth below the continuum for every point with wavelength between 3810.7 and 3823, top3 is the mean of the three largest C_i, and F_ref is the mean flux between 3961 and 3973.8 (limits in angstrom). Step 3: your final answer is 2.8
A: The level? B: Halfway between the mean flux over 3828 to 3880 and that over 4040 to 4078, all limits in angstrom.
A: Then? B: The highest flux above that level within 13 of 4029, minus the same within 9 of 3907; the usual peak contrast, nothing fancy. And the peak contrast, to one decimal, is -3.0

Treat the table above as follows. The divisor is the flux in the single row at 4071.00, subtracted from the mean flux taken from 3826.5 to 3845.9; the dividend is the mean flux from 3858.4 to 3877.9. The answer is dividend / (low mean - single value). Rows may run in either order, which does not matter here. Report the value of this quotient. 7.7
